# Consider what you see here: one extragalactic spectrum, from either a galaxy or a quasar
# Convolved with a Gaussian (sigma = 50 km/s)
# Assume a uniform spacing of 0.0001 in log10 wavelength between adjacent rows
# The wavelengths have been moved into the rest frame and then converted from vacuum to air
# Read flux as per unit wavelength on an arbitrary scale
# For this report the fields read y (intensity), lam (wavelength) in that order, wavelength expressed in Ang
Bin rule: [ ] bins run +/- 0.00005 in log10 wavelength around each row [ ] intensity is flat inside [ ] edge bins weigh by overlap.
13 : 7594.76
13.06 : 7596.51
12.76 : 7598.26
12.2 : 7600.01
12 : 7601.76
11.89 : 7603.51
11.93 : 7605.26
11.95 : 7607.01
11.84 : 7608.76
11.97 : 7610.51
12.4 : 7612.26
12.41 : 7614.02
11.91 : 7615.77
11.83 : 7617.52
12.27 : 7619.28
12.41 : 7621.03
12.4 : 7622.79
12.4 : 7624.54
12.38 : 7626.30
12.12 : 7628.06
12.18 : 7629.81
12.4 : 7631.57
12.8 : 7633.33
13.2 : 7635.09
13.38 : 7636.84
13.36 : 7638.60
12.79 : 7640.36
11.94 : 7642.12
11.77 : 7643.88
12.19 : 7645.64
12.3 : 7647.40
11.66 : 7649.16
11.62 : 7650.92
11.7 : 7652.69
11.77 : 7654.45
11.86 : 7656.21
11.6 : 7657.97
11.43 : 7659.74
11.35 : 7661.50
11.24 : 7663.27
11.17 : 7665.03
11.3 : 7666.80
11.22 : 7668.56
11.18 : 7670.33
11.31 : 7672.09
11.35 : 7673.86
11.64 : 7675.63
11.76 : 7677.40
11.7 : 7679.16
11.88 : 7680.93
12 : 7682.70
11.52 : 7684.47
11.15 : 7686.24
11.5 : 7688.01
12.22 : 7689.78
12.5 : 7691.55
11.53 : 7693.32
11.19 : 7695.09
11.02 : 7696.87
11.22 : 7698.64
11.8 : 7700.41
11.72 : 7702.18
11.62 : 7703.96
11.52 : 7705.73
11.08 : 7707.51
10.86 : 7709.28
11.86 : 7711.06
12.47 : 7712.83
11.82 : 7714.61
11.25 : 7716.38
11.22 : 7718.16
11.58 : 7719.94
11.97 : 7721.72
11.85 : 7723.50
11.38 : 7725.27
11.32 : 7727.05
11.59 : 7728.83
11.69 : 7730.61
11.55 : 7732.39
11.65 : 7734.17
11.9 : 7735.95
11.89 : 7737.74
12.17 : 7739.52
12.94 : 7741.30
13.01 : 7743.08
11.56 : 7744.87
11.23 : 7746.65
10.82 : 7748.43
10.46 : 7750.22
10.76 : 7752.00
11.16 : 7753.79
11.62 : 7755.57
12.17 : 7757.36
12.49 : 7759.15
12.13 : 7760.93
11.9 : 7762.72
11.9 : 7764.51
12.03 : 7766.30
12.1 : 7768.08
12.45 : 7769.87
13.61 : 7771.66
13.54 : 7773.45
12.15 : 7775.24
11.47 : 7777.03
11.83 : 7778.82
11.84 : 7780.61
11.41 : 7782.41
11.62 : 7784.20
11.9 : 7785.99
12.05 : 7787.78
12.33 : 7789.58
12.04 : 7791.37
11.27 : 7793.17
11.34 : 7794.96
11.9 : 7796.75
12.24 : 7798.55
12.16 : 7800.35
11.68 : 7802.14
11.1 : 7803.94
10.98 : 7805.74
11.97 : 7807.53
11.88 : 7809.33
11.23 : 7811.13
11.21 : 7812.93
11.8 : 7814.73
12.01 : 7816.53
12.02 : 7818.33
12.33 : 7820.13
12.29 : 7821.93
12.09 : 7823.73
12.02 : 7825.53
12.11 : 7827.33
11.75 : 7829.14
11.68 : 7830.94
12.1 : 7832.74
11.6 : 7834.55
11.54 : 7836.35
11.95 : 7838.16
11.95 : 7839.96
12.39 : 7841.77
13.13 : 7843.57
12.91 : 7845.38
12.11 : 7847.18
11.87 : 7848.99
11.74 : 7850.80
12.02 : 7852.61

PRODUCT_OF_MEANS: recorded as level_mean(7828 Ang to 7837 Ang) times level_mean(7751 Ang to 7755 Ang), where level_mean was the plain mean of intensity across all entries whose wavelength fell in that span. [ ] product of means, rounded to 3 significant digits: 129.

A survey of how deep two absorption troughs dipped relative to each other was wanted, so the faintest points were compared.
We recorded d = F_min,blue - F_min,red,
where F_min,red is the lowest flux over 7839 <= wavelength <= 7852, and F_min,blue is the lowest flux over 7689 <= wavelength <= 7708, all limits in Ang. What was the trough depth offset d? -0.72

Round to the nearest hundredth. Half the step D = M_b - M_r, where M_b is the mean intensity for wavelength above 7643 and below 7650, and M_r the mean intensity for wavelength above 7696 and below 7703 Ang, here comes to 0.27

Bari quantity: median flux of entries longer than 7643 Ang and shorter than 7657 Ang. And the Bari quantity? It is 11.8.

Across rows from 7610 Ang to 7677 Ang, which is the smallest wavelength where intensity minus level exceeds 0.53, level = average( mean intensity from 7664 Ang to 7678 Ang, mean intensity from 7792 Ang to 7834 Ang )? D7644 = 7612.26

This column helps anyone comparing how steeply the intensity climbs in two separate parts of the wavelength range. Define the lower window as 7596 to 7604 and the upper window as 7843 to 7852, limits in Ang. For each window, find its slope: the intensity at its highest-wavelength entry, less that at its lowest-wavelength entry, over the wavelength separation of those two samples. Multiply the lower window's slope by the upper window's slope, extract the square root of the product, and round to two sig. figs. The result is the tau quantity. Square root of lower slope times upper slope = 0.18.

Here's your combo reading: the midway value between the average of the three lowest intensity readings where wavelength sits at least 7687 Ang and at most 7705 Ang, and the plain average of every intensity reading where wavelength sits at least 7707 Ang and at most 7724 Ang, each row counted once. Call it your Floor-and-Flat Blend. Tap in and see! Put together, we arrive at 11.4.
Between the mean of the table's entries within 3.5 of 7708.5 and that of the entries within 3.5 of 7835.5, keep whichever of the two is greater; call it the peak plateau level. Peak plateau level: 11.8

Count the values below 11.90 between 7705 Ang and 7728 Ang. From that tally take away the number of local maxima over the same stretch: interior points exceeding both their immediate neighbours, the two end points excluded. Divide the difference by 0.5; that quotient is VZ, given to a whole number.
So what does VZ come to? 18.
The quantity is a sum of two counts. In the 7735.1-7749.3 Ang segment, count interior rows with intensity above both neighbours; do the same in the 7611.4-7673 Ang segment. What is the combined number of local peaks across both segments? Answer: 7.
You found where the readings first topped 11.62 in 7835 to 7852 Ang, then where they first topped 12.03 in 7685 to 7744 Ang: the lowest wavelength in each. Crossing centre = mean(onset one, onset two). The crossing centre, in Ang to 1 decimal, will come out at 7764.0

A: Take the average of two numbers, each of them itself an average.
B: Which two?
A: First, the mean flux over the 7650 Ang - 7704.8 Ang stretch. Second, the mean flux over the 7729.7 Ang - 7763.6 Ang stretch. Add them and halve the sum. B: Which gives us 11.65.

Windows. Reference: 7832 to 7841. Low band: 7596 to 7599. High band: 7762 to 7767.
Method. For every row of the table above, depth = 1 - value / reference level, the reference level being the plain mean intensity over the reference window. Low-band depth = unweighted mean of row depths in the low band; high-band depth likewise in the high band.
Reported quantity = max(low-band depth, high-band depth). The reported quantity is -0.010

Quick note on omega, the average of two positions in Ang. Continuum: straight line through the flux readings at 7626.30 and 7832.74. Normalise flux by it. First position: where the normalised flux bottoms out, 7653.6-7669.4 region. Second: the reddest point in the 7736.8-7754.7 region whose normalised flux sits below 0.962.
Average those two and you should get 7709.4 Ang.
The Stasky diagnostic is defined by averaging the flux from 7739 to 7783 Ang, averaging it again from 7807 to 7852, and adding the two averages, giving 23.94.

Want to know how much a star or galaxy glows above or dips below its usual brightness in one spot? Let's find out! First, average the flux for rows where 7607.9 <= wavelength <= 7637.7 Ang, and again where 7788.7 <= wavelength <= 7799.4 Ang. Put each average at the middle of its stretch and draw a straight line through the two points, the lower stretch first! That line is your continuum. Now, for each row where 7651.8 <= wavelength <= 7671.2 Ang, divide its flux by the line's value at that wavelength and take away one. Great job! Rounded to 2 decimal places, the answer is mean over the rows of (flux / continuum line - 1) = -0.07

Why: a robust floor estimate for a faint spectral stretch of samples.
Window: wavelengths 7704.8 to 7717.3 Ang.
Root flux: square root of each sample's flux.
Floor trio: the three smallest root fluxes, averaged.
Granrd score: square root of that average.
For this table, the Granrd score 1.82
